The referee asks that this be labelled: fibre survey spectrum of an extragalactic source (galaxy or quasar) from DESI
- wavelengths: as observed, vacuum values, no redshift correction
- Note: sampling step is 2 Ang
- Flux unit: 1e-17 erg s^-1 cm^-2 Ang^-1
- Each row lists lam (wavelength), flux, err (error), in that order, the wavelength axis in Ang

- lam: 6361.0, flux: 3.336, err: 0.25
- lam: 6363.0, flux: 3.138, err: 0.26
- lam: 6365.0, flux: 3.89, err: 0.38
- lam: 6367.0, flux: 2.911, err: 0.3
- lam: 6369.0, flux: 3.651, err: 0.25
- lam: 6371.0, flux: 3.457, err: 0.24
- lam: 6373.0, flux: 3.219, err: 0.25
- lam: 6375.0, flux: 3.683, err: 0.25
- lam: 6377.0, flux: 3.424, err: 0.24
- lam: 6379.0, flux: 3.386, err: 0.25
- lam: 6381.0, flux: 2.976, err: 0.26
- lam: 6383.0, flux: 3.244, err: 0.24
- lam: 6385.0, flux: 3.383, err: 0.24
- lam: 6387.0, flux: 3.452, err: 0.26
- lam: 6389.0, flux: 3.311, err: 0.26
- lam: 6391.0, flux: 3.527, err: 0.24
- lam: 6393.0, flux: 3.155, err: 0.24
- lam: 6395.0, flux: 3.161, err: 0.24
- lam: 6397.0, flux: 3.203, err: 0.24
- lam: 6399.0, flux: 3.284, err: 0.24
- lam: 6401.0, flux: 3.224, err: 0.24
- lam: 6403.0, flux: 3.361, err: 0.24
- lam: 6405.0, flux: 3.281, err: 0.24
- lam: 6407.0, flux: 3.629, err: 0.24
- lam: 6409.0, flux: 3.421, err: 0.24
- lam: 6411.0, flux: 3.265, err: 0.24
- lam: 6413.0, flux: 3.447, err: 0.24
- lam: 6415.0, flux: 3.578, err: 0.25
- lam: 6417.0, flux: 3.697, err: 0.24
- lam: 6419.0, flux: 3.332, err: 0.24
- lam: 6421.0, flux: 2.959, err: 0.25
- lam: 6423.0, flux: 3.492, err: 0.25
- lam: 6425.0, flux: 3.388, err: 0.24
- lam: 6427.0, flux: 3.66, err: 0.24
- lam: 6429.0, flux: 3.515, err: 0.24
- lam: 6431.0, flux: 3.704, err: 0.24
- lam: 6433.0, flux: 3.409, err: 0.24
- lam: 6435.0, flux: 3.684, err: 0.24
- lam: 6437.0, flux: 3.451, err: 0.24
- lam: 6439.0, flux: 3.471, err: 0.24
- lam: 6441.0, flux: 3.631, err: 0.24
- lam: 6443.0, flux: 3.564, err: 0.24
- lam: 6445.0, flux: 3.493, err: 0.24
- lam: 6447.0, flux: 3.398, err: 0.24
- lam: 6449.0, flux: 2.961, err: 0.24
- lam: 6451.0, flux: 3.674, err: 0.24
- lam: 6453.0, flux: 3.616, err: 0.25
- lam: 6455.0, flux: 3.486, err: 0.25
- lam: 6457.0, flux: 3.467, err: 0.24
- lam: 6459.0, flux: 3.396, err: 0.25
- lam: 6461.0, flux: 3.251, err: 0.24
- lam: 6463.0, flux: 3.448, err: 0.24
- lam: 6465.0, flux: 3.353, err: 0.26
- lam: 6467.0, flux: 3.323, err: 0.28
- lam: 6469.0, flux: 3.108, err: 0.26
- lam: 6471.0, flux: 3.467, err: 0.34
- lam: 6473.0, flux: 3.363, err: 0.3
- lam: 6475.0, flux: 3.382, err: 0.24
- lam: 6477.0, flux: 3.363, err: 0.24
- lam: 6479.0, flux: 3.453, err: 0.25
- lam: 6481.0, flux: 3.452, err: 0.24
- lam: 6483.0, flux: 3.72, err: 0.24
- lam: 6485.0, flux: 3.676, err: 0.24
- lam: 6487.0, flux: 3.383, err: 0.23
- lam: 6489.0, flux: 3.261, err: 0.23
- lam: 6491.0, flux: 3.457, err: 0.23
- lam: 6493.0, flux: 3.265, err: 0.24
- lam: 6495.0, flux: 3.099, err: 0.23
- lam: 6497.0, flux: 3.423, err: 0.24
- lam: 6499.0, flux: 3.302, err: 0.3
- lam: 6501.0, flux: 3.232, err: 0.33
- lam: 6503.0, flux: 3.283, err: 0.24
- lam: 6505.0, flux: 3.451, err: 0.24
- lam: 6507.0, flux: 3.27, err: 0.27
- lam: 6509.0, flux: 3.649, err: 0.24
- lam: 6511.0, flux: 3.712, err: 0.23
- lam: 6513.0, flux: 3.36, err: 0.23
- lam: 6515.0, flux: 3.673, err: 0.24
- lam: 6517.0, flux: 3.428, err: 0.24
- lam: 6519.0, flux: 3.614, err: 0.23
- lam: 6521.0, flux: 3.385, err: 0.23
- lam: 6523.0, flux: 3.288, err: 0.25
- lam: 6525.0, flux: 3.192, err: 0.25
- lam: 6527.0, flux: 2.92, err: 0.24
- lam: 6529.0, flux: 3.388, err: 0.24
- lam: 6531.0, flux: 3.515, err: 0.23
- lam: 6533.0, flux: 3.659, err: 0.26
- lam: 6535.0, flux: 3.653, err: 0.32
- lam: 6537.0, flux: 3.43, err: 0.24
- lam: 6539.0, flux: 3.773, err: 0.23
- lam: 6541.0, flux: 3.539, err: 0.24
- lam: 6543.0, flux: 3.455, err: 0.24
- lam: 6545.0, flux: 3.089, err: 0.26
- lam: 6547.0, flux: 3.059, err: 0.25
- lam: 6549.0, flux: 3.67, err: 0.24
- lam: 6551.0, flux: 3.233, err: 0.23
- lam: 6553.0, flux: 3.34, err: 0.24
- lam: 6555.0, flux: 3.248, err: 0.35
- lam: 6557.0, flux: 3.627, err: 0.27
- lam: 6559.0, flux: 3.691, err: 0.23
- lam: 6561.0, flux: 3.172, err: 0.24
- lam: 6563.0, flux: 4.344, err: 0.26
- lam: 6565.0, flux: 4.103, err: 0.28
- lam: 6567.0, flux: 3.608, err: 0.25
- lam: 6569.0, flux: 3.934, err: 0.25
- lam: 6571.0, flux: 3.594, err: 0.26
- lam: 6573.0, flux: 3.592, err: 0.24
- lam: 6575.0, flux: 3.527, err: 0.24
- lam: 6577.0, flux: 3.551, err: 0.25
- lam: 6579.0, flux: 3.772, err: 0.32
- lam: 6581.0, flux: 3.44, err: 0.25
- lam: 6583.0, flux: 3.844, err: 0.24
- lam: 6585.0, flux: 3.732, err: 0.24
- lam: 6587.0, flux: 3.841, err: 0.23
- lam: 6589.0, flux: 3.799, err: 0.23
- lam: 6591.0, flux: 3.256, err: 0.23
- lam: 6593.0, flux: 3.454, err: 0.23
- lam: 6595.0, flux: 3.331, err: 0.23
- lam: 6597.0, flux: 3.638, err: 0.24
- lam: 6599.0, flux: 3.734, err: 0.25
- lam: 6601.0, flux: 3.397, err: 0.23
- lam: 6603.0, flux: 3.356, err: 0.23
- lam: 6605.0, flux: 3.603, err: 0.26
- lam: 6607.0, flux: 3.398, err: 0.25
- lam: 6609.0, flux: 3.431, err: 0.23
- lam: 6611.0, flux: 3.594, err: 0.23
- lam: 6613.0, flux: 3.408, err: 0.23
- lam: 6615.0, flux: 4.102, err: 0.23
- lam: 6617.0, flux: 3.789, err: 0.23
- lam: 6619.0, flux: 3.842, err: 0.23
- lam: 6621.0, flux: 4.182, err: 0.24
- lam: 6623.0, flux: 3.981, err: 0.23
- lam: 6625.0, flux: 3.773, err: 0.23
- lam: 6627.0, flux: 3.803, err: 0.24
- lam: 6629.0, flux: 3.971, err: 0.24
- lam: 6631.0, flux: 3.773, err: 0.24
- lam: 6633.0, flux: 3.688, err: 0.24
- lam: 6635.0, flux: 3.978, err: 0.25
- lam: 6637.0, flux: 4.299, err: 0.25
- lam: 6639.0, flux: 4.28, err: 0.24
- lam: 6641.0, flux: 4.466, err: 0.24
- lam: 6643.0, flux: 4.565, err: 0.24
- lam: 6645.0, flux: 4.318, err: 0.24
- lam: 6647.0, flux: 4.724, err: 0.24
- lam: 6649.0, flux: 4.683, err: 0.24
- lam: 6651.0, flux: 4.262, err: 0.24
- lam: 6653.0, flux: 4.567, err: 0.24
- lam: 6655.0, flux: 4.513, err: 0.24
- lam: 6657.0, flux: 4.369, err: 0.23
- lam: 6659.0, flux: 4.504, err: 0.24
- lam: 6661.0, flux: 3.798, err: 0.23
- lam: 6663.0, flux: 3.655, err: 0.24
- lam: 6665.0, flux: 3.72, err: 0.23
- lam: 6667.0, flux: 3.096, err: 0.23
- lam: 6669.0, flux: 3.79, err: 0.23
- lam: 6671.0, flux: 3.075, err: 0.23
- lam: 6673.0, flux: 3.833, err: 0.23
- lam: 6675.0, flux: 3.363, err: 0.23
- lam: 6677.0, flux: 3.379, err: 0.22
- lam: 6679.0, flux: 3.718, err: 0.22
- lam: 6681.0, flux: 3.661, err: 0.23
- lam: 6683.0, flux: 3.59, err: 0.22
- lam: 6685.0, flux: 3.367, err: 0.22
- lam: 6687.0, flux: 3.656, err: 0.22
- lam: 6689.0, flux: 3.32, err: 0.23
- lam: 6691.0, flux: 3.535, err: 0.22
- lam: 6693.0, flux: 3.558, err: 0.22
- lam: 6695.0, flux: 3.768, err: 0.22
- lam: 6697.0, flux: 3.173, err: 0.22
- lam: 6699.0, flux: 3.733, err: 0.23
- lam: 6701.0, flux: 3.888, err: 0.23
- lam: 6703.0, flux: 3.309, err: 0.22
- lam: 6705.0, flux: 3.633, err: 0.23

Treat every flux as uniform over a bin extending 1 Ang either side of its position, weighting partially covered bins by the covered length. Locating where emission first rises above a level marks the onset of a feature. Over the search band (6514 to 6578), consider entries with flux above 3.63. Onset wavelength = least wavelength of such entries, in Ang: 6515.0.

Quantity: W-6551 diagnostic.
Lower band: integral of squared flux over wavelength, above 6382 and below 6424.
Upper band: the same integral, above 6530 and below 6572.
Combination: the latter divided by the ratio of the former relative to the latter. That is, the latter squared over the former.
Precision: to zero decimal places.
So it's 607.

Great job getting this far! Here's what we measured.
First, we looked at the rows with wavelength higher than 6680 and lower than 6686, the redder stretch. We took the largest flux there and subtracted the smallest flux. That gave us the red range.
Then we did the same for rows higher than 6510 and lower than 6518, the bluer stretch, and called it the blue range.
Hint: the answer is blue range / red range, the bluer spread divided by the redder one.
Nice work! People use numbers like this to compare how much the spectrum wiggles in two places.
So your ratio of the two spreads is 1.2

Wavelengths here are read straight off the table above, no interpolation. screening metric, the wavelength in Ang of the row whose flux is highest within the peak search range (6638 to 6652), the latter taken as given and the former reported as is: 6647.0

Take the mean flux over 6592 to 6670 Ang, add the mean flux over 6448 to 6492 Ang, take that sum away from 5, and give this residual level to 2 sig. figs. -2.3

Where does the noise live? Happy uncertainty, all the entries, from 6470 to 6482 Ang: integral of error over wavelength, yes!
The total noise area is 3.22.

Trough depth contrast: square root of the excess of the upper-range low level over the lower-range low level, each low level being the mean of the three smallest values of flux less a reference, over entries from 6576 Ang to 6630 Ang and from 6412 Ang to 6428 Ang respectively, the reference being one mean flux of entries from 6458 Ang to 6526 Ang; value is 0.30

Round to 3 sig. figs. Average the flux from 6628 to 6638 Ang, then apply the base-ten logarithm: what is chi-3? 0.596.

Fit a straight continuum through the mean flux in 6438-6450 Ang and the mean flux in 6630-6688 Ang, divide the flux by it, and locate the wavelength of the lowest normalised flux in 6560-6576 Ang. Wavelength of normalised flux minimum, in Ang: 6561.0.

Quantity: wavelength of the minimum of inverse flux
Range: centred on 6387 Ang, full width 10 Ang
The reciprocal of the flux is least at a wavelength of 6391.0 Ang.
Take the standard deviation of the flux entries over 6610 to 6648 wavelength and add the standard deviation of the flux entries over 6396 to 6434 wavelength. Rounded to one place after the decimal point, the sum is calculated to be 0.5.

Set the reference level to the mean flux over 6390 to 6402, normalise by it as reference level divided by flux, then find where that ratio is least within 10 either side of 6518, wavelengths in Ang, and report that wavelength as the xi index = 6511.0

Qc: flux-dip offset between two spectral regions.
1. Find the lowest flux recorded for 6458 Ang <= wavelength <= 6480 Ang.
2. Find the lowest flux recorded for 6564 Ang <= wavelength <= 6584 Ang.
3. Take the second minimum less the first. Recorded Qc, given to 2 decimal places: 0.33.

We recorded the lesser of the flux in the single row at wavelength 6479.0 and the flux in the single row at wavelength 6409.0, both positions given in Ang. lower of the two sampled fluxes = 3.42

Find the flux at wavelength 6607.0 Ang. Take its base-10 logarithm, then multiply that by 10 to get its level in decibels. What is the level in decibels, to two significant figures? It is 5.3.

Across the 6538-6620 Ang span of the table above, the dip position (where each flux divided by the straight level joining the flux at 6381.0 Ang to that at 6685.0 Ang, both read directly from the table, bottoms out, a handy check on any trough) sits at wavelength 6547.0 Ang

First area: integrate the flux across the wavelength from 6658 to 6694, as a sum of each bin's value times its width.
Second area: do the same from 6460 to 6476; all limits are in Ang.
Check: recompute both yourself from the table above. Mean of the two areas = 91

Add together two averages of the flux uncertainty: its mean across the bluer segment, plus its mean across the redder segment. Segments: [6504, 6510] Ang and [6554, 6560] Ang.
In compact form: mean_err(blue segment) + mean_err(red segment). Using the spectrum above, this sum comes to 0.53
